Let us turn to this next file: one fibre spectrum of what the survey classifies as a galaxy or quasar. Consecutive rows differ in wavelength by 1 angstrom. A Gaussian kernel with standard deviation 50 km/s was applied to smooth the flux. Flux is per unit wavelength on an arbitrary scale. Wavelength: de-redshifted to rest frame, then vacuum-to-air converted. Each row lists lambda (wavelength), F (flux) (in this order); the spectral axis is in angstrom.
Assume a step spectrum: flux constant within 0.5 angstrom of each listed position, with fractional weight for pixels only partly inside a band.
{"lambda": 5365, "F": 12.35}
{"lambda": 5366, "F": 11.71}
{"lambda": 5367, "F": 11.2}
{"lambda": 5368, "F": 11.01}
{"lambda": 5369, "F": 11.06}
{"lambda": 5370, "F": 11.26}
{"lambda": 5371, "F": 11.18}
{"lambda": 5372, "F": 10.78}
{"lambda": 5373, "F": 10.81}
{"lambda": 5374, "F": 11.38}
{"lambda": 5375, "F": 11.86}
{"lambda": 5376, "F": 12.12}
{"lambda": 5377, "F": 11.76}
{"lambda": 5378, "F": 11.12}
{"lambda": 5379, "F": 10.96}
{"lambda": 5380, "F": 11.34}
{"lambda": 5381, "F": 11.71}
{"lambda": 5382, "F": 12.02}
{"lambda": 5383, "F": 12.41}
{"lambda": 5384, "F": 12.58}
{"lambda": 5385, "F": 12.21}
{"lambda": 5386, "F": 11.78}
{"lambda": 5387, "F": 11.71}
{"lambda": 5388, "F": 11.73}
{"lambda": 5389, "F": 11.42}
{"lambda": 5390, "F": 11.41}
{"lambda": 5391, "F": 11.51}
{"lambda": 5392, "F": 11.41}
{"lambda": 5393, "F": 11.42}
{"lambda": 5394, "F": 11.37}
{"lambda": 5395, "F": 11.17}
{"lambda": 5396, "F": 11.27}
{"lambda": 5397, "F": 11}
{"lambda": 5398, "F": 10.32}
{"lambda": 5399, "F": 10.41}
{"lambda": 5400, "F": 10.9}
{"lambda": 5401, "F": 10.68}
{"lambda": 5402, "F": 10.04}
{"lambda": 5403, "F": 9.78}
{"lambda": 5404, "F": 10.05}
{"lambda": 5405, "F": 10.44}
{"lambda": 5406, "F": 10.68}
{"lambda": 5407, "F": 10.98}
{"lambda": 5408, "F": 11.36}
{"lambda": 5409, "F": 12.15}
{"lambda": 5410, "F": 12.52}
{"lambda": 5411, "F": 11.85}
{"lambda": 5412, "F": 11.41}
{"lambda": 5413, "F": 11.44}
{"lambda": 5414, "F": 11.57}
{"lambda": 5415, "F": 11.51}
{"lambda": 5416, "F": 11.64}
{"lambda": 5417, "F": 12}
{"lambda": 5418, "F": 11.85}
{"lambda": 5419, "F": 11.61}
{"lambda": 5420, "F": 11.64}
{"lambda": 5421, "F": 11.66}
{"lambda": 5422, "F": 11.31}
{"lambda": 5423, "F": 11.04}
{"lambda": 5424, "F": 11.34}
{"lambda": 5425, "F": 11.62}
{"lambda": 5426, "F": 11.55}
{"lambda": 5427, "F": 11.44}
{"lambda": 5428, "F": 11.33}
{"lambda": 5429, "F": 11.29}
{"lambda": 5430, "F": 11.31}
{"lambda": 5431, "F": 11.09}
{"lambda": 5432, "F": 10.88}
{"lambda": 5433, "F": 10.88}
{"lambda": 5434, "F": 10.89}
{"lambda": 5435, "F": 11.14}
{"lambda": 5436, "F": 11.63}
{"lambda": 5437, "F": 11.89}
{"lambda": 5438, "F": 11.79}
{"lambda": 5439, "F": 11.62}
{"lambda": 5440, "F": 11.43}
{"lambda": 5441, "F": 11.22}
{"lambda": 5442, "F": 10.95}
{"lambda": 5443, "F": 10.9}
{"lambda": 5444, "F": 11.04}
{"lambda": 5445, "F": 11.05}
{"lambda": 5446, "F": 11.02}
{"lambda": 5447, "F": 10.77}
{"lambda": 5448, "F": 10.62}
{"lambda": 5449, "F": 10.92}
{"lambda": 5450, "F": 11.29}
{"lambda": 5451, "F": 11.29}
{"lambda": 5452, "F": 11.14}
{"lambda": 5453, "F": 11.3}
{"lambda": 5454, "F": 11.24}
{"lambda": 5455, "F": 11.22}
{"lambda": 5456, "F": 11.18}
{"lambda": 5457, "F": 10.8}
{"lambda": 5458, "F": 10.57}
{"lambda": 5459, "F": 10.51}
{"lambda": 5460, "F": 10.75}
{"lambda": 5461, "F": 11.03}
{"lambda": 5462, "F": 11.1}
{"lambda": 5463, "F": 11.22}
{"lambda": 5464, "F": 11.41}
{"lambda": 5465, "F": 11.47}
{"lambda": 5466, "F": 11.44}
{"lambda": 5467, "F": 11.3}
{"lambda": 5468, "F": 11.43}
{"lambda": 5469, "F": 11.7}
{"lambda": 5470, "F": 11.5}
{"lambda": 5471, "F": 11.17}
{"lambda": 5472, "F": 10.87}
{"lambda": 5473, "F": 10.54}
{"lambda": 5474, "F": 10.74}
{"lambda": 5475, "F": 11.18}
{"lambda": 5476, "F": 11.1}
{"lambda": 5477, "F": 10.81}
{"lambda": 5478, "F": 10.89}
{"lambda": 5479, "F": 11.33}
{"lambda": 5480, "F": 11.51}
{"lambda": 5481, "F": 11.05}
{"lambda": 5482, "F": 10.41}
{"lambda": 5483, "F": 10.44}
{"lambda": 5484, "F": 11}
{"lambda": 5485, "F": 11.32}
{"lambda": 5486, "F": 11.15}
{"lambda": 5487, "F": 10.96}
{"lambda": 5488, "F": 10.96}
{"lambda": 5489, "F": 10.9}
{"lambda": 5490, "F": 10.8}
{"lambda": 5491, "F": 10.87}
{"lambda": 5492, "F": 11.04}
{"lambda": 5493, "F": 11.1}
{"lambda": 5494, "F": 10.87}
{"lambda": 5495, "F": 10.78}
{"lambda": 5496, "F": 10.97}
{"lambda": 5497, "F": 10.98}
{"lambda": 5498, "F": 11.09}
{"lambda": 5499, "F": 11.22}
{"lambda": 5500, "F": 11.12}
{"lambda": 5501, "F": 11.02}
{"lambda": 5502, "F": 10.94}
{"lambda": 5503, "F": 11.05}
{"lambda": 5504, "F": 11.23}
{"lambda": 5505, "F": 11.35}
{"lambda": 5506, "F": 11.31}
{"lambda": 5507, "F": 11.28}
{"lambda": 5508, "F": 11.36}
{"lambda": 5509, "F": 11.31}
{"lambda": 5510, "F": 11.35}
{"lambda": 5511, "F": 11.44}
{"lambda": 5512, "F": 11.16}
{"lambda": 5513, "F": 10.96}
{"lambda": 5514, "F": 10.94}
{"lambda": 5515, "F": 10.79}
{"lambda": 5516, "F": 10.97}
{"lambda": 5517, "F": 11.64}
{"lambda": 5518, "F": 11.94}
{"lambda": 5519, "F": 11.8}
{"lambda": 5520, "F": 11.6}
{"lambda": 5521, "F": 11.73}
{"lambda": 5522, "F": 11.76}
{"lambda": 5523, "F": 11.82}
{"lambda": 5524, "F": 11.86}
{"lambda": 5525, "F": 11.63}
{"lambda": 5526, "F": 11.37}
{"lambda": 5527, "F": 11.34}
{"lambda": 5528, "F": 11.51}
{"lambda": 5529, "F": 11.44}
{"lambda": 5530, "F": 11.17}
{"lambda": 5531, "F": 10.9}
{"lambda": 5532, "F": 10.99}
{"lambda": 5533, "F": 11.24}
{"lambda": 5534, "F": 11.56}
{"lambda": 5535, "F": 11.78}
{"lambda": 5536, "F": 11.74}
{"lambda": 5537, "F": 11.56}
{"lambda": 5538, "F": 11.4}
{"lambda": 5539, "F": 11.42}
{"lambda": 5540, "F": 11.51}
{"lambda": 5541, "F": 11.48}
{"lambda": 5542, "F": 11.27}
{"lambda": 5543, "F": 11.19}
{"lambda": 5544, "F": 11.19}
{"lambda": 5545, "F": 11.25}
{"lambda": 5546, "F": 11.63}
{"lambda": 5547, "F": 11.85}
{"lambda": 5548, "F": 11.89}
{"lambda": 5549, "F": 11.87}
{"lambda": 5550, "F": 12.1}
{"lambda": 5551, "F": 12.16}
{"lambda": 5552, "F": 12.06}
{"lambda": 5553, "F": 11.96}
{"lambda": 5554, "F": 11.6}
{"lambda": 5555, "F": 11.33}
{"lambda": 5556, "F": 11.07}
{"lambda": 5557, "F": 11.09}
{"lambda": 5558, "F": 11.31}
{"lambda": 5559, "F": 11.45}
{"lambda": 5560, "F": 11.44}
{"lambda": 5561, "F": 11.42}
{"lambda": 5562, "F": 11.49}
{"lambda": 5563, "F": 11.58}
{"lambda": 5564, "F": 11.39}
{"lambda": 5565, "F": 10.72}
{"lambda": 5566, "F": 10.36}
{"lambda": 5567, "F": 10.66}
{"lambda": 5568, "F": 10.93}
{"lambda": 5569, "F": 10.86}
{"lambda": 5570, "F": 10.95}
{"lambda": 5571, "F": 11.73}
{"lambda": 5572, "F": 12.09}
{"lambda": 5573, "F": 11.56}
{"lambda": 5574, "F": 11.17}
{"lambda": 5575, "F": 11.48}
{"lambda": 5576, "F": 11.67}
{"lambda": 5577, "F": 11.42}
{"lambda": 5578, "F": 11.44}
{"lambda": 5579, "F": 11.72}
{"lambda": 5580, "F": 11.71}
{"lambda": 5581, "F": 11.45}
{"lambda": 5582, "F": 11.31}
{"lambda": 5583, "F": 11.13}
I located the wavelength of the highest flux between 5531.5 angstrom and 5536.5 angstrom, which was 5535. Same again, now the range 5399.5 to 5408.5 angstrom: 5408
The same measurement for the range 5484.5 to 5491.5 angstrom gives 5485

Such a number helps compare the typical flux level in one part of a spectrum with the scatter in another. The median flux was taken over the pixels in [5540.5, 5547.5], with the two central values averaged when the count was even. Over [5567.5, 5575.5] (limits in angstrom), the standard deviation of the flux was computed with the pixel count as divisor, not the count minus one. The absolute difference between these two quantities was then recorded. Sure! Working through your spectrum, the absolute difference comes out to 10.9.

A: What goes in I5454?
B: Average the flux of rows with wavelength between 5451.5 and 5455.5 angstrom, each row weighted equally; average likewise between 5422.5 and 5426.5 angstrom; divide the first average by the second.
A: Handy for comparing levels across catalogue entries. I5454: 0.99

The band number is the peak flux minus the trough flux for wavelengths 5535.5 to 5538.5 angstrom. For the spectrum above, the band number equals 0.3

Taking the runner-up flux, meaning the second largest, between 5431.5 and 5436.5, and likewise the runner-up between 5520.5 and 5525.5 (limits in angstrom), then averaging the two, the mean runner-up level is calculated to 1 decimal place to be 11.5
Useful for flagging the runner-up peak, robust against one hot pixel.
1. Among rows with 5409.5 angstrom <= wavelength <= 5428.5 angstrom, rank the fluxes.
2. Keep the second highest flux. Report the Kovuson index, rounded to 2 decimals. 12.00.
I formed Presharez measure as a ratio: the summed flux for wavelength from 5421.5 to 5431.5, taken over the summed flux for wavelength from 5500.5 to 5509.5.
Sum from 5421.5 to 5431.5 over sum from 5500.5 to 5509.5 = 1.1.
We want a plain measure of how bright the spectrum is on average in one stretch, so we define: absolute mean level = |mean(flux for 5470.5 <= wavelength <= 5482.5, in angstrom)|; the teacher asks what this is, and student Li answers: 11.0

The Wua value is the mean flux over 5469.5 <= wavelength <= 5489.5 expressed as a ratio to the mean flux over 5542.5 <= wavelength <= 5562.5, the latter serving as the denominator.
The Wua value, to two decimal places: 0.95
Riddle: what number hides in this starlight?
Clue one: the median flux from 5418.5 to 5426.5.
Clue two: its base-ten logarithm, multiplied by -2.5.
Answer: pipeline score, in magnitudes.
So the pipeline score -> -2.659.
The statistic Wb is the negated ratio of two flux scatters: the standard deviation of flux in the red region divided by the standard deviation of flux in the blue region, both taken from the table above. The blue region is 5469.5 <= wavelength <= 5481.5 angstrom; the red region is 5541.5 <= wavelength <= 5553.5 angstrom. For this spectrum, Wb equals -1.3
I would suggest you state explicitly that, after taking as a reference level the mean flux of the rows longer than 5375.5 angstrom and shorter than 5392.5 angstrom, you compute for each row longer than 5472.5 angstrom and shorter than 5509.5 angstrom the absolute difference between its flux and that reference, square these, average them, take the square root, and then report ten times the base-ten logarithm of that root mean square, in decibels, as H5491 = -1.3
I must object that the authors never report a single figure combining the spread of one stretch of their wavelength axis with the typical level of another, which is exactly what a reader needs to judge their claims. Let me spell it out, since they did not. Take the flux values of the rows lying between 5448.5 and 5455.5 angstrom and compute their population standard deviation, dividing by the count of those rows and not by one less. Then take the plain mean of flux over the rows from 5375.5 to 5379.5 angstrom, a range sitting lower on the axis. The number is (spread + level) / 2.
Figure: 5.81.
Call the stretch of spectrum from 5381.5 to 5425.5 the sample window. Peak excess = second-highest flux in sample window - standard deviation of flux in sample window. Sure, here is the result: 11.9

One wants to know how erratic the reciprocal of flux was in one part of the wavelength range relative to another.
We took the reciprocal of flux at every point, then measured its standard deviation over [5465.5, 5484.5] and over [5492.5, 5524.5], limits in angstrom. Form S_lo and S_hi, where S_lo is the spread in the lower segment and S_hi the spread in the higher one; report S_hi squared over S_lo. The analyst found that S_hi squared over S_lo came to 0.0022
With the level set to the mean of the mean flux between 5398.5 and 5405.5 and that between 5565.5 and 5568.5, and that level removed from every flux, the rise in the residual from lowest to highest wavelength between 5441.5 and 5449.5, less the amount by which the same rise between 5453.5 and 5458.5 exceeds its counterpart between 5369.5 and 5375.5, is 1.2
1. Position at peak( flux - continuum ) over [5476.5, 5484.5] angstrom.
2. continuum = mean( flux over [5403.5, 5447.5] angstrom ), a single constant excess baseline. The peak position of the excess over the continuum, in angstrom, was 5480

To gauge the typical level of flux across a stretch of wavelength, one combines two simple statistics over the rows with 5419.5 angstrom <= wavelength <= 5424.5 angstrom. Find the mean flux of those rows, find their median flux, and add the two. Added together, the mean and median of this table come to 22.7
